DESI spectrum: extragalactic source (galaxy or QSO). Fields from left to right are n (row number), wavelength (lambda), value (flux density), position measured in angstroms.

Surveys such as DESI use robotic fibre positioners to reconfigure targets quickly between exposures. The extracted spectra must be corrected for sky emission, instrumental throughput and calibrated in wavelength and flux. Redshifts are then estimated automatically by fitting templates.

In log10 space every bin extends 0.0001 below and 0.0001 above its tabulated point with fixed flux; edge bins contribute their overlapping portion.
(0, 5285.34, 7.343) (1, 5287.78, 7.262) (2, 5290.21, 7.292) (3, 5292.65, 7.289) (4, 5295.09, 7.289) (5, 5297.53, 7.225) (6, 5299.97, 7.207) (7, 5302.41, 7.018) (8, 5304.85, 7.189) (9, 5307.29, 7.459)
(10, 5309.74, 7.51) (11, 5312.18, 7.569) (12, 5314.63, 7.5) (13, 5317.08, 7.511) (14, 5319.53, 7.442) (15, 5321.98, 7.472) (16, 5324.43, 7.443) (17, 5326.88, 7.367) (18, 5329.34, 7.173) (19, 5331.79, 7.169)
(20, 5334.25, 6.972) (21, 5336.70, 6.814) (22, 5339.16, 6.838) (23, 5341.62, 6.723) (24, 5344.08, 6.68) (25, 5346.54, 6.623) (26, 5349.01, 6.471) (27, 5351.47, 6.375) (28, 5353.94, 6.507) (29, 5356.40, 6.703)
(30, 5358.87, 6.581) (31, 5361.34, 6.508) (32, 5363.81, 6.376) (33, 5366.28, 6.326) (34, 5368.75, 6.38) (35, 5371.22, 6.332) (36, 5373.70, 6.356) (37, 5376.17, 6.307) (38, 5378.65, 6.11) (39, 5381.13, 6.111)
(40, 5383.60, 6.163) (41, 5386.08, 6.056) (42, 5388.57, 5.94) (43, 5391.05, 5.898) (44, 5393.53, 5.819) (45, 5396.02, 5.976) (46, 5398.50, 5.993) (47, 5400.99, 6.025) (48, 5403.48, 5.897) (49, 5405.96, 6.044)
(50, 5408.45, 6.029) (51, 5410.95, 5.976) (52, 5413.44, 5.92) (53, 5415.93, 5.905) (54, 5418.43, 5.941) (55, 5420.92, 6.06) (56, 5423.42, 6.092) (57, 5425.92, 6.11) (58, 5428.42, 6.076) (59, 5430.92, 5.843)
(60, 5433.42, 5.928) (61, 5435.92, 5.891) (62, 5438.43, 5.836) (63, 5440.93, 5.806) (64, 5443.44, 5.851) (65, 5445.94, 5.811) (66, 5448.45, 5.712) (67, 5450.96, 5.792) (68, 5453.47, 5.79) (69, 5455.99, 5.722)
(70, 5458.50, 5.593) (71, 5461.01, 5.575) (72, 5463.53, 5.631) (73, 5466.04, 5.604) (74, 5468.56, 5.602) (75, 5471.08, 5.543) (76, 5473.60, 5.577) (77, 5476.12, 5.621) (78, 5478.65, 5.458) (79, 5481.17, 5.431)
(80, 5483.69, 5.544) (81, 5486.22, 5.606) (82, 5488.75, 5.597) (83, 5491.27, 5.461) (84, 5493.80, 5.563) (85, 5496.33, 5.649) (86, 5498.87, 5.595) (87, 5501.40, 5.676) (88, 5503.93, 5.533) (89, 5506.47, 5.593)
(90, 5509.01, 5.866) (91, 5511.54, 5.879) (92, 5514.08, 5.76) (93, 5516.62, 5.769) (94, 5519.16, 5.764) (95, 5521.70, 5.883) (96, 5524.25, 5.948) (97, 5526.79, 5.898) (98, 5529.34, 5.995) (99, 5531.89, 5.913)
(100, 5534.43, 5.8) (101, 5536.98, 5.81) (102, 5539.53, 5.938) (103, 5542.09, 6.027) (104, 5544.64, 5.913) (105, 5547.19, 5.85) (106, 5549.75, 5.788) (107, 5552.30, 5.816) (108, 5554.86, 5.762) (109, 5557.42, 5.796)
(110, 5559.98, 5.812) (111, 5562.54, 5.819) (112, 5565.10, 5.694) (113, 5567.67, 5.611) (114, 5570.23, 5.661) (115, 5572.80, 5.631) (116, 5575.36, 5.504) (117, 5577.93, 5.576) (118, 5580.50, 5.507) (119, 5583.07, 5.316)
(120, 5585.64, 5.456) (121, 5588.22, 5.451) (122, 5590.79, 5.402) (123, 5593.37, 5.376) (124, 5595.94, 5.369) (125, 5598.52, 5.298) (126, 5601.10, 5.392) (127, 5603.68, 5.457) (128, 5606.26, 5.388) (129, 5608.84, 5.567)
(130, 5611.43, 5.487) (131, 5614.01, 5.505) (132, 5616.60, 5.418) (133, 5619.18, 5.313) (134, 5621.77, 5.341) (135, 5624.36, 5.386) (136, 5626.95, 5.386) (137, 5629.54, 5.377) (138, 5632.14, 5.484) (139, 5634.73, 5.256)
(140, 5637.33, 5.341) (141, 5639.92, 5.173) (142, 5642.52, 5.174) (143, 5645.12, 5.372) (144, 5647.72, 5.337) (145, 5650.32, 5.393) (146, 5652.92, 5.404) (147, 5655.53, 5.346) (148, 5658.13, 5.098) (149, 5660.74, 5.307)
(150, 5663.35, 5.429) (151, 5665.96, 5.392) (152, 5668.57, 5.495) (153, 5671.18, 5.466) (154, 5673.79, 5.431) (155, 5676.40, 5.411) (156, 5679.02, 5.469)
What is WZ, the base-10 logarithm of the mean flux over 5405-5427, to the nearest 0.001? 0.779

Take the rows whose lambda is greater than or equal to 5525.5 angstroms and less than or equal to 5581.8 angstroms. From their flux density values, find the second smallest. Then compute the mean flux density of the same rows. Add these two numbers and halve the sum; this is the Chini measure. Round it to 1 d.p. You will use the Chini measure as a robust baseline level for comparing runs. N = 5.6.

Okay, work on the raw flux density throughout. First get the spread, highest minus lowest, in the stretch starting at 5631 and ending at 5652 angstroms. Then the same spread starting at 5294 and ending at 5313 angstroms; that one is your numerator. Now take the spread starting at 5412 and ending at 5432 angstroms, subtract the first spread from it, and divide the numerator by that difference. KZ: -13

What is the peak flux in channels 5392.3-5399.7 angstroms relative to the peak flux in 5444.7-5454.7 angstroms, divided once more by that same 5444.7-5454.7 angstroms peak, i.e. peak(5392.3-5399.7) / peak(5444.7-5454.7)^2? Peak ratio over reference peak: 0.177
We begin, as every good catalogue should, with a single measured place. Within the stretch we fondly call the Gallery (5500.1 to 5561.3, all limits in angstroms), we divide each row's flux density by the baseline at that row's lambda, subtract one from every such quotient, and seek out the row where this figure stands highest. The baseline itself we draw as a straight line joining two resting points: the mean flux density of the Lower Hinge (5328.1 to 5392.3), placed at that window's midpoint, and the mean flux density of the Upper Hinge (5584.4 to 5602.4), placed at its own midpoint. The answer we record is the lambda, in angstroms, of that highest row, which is 5542.09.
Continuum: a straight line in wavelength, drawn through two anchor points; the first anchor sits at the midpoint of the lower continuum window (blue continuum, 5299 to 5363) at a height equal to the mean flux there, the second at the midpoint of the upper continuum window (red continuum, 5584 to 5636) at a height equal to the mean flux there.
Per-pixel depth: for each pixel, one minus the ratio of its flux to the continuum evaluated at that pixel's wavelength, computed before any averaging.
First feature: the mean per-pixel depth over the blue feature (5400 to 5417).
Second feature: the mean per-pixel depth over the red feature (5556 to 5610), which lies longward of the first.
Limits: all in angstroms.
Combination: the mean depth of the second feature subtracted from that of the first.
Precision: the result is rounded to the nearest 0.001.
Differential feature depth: 0.086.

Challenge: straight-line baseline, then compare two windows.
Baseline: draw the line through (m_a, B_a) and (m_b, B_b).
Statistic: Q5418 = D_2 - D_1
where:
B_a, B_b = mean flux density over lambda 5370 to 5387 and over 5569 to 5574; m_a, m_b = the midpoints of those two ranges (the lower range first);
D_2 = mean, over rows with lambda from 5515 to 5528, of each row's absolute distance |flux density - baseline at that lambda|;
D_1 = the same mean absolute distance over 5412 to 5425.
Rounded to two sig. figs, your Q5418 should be -0.023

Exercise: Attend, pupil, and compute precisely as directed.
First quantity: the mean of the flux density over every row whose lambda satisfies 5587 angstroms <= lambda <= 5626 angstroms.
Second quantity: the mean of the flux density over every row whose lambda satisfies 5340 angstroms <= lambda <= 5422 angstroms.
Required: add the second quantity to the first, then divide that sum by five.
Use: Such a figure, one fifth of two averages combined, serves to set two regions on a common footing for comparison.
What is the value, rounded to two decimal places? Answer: 2.33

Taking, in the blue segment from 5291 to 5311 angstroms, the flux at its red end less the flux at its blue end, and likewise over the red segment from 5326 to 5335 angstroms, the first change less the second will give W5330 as 0.62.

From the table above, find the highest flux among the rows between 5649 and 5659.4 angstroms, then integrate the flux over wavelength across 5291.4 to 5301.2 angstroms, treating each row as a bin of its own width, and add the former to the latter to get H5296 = 76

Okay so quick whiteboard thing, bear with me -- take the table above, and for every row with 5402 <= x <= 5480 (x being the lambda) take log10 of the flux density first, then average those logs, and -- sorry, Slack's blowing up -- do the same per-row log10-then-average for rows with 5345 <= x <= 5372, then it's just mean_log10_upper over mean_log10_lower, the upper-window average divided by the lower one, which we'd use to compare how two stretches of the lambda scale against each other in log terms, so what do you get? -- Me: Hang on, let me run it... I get 0.94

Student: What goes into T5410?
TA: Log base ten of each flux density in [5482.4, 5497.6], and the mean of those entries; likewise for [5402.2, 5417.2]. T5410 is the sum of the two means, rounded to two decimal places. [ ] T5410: 1.52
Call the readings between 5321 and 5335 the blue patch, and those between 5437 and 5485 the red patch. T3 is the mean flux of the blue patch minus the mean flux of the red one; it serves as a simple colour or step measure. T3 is 1.61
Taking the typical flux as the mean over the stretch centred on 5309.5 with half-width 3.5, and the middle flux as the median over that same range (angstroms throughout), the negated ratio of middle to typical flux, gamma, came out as -1.00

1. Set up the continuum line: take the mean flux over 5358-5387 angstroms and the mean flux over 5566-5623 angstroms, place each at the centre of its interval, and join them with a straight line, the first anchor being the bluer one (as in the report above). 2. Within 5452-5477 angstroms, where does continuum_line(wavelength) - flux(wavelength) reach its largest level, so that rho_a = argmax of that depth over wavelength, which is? 5461.01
